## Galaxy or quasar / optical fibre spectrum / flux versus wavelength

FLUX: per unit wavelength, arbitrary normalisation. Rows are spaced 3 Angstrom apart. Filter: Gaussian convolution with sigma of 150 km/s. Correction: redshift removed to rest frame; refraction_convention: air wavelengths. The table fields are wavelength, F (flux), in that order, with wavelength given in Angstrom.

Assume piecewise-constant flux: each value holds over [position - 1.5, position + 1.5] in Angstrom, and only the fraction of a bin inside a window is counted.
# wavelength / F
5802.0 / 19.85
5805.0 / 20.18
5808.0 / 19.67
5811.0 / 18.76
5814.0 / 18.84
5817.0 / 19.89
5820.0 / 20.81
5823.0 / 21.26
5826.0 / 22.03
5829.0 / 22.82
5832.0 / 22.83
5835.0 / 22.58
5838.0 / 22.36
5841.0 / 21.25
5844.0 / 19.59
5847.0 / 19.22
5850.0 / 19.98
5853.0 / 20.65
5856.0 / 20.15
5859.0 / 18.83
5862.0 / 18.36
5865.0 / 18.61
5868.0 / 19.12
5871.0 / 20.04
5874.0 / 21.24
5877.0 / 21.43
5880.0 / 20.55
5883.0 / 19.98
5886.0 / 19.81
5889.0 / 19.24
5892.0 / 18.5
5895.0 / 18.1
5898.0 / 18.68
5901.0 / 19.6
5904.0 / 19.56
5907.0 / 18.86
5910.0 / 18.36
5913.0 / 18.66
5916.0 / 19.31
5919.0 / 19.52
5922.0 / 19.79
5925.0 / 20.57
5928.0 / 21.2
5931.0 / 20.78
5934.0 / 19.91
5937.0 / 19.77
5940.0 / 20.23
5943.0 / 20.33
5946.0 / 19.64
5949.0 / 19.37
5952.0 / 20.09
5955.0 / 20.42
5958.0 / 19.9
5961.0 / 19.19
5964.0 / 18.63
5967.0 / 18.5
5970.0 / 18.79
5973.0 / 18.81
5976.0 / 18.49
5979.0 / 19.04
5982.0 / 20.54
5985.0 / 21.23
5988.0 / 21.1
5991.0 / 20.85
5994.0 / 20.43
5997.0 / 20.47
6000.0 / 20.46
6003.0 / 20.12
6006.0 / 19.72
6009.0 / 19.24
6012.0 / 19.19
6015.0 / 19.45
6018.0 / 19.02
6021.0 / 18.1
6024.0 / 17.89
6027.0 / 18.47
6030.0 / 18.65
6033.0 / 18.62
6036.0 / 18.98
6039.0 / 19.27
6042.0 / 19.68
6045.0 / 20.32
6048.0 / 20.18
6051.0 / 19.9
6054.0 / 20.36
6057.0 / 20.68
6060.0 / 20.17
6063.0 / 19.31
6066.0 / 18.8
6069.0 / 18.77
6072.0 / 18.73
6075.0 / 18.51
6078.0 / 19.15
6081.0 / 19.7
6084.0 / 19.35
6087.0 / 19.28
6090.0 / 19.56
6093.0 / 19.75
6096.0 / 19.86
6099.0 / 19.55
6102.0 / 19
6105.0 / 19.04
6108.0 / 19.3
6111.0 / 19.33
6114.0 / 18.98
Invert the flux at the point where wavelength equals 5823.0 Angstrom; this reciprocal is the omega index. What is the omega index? 0.047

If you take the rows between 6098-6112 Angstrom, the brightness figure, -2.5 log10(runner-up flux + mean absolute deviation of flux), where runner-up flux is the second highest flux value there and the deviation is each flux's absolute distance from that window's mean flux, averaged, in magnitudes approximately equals -3.23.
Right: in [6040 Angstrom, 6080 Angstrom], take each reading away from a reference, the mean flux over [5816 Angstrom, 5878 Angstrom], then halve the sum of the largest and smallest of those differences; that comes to 1.03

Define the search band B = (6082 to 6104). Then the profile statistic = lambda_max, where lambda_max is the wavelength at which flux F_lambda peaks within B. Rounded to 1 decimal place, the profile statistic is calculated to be 6096.0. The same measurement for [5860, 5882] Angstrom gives 5877.0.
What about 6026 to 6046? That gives 6045.0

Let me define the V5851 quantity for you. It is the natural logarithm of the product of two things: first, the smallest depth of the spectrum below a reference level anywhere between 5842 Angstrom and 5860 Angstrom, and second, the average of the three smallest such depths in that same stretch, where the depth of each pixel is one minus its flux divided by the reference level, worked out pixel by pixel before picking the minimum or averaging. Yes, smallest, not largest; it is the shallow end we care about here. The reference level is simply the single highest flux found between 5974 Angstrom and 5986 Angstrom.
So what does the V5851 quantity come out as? -6.7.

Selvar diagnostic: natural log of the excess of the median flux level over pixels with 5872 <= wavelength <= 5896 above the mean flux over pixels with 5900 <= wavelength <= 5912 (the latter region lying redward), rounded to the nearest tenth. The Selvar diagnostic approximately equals -0.2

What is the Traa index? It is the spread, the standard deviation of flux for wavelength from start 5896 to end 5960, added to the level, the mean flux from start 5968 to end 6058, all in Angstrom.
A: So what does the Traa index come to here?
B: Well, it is 20.3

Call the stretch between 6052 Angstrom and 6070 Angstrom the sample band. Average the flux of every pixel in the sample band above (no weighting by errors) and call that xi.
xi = 19.7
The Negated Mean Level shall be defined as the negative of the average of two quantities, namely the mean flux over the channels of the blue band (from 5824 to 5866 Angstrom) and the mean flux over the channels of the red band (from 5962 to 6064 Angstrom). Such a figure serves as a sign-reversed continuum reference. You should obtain -20.1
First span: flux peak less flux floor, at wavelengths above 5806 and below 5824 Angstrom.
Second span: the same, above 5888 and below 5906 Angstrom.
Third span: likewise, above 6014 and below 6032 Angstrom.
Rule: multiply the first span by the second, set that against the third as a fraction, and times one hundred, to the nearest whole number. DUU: 240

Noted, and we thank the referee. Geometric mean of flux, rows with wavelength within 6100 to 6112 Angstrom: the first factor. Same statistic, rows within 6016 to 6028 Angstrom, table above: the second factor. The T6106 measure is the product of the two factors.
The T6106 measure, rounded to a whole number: 352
